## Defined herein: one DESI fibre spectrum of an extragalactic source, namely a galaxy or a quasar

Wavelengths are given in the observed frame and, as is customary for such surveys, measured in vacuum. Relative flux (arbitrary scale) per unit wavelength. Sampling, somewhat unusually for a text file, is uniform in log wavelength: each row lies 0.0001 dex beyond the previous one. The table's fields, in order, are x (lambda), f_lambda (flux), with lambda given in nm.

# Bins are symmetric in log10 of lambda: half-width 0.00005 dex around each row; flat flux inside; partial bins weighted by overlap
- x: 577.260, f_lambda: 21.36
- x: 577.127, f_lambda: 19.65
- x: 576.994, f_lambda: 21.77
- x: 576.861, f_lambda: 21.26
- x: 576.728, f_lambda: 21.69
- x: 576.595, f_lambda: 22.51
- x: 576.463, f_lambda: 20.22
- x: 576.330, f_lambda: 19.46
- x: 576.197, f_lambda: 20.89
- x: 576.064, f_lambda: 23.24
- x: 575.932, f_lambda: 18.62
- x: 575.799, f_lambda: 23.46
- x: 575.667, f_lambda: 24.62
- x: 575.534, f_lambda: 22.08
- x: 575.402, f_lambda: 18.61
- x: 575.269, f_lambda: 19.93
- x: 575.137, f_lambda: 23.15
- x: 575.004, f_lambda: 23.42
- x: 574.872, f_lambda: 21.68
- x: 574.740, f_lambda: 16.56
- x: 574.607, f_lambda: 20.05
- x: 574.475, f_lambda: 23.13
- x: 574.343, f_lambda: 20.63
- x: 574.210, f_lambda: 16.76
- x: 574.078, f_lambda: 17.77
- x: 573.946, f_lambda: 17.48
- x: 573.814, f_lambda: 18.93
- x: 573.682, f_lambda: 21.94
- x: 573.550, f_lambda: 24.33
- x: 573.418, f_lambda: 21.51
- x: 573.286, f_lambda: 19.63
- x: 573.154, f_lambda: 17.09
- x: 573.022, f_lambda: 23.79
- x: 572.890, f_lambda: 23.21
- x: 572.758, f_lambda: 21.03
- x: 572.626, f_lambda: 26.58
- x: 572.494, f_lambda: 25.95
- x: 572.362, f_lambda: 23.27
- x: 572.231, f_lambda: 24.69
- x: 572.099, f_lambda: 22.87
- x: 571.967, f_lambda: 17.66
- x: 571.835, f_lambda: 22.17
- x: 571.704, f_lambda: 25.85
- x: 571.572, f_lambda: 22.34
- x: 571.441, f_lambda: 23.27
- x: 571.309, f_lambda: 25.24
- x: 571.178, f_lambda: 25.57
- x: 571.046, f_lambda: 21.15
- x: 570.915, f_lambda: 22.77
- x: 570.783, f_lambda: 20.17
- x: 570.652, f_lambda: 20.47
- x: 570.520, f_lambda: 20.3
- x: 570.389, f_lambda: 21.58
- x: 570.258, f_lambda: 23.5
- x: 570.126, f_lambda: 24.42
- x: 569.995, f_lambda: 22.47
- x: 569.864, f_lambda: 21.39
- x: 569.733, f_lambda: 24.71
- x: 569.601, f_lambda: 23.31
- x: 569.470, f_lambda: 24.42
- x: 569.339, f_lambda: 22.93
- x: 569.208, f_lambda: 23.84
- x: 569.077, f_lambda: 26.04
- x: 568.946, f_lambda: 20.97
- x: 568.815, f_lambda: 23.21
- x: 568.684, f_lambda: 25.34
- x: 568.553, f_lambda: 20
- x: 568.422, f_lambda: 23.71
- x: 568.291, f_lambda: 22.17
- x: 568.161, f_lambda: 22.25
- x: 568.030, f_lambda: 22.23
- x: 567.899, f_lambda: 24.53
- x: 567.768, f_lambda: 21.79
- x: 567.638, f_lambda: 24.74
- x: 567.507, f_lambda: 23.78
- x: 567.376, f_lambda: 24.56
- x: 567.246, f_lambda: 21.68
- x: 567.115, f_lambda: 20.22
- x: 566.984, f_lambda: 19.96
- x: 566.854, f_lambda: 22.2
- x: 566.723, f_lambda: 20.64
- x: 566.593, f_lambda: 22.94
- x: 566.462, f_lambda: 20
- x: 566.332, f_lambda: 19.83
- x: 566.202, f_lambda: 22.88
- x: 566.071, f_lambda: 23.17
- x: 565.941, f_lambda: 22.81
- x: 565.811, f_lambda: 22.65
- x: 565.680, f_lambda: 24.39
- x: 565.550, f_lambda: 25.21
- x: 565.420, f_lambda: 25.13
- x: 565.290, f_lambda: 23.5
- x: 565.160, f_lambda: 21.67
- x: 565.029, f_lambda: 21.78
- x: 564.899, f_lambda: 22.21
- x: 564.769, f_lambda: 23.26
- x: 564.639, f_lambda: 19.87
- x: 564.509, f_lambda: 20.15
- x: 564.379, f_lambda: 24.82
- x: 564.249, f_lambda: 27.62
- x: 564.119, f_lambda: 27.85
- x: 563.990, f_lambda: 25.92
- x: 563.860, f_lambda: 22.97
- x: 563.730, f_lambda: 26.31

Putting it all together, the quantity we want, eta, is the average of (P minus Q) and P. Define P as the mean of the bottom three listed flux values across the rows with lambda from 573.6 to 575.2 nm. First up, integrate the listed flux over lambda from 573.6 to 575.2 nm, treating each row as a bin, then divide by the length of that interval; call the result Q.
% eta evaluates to 6.9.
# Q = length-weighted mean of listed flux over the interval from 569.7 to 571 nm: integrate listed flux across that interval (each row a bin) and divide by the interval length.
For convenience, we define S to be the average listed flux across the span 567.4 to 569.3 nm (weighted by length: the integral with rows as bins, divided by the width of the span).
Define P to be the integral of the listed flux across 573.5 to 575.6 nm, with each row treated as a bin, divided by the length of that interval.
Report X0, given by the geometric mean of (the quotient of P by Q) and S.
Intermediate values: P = 20.4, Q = 22.1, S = 23.2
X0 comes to 4.63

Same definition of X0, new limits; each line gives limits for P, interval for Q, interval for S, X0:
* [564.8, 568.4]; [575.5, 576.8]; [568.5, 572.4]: 4.88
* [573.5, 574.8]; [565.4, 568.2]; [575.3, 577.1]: 4.32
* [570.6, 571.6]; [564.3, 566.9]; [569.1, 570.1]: 4.86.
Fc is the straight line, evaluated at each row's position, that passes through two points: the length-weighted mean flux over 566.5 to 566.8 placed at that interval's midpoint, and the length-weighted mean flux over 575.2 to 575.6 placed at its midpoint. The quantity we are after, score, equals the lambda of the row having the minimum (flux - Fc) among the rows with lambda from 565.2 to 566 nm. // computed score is 565.811 nm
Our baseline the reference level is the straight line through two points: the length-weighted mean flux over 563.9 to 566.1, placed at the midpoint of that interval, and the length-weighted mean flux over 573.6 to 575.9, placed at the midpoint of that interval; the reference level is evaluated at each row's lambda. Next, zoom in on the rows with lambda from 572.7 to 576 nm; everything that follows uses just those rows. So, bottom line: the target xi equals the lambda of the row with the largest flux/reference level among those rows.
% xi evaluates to 575.667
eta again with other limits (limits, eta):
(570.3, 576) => 6.0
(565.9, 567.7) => 8.9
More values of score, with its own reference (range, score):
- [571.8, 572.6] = 571.967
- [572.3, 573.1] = 572.758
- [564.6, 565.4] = 564.639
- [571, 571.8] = 571.046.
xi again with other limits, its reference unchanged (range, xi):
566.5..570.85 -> 569.077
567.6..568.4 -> 567.638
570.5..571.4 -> 571.178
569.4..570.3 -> 569.733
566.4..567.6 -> 567.376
